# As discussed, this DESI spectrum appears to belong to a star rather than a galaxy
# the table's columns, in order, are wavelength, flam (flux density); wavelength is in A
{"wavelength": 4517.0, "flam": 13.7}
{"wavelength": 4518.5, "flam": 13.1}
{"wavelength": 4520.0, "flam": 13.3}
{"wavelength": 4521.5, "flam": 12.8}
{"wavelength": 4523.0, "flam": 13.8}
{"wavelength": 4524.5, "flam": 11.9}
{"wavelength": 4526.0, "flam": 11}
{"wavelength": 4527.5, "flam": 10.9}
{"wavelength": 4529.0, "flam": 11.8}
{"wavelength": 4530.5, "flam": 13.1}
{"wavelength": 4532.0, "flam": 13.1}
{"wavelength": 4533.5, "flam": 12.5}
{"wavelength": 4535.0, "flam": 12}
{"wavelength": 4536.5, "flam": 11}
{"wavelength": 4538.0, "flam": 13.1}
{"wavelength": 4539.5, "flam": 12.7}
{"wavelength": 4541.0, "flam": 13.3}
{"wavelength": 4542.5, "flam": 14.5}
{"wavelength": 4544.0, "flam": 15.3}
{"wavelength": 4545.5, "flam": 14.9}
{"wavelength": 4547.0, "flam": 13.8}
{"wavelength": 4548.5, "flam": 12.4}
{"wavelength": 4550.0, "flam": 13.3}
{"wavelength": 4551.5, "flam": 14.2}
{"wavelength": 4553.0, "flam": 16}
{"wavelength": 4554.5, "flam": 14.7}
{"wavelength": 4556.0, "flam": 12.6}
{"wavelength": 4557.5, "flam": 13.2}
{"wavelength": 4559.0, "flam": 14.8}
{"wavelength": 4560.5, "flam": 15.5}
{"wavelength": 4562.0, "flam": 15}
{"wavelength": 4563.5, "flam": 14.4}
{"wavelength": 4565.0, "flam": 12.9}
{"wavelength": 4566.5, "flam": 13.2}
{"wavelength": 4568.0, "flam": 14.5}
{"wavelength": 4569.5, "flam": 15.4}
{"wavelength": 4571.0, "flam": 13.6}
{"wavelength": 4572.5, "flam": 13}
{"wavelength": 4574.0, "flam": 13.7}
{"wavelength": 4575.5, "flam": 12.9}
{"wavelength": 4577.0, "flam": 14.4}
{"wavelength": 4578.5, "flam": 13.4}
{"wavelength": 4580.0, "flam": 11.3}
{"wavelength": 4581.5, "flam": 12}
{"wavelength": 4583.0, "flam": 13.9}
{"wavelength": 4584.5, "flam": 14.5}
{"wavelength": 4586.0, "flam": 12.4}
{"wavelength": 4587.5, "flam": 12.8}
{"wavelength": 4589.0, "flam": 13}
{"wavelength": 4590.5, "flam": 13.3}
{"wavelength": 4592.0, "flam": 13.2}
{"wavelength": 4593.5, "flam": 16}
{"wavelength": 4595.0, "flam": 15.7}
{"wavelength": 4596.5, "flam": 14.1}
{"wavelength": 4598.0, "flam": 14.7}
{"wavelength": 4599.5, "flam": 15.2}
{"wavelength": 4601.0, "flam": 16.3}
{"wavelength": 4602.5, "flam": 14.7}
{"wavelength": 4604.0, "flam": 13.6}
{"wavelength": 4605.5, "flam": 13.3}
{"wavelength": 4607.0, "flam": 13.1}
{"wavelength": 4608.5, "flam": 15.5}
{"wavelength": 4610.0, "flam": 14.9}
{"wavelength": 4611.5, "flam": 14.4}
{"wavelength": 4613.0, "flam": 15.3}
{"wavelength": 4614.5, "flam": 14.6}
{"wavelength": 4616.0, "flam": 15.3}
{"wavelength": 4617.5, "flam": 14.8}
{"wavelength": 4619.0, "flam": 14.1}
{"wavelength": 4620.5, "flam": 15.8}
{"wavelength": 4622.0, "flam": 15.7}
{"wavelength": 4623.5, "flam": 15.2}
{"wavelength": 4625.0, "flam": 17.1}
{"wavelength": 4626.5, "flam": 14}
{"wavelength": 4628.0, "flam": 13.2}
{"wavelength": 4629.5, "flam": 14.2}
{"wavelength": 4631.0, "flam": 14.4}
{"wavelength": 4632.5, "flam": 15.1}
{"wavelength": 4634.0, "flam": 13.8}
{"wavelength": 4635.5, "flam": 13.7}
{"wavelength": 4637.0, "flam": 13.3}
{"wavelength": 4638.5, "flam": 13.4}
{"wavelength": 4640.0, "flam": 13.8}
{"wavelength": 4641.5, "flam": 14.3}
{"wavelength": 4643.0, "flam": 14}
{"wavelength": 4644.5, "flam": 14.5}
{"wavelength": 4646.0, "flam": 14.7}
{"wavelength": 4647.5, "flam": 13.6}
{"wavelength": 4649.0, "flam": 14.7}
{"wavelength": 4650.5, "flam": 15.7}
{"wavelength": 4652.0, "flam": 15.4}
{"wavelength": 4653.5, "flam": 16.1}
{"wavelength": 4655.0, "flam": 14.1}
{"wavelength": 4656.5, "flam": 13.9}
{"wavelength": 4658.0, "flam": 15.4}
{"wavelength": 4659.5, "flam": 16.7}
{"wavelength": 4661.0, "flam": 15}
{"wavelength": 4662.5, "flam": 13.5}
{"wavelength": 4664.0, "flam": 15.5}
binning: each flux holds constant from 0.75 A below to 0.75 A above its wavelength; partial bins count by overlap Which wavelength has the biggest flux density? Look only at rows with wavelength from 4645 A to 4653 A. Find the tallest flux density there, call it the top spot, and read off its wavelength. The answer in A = 4650.5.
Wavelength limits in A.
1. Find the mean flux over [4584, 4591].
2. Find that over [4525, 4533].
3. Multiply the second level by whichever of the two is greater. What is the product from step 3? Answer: 158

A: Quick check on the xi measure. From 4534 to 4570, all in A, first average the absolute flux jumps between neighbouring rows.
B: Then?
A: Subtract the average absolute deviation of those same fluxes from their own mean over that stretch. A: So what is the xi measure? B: -0.027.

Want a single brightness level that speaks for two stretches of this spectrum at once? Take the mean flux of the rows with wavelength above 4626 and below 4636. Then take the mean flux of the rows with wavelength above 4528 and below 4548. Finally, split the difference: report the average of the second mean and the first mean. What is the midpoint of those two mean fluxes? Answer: 13.6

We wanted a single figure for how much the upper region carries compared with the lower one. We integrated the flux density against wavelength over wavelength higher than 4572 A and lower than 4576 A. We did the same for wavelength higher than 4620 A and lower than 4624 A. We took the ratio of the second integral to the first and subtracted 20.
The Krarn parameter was -18.8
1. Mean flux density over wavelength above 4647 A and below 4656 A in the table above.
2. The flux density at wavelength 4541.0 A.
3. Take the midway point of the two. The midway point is 14.1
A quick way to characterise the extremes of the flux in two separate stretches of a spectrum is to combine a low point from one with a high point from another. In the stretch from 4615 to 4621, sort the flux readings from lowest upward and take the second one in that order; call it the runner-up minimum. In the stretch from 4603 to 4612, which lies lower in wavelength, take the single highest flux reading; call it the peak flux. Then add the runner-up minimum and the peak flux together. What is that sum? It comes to 30.3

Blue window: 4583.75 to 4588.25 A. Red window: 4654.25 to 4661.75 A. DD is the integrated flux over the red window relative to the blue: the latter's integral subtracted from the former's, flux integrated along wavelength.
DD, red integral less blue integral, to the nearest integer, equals 53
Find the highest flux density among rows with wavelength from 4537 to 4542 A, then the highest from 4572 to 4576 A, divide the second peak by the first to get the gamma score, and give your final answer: 1.03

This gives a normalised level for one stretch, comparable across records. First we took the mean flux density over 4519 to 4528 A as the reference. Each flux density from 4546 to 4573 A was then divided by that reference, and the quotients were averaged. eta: 1.14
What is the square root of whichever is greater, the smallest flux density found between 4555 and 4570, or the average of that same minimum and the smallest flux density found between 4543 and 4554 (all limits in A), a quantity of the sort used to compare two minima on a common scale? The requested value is 3.55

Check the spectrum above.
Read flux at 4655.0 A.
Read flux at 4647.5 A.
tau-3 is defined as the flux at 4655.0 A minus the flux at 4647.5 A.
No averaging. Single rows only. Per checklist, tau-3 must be 0.5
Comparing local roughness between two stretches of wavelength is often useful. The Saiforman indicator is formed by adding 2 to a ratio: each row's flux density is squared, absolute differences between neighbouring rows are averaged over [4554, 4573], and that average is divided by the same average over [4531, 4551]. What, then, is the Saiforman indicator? 3.22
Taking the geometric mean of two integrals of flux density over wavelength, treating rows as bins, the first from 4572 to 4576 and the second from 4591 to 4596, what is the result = 63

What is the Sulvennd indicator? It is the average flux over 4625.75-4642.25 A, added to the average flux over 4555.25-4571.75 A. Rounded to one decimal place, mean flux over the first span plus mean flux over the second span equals 28.0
